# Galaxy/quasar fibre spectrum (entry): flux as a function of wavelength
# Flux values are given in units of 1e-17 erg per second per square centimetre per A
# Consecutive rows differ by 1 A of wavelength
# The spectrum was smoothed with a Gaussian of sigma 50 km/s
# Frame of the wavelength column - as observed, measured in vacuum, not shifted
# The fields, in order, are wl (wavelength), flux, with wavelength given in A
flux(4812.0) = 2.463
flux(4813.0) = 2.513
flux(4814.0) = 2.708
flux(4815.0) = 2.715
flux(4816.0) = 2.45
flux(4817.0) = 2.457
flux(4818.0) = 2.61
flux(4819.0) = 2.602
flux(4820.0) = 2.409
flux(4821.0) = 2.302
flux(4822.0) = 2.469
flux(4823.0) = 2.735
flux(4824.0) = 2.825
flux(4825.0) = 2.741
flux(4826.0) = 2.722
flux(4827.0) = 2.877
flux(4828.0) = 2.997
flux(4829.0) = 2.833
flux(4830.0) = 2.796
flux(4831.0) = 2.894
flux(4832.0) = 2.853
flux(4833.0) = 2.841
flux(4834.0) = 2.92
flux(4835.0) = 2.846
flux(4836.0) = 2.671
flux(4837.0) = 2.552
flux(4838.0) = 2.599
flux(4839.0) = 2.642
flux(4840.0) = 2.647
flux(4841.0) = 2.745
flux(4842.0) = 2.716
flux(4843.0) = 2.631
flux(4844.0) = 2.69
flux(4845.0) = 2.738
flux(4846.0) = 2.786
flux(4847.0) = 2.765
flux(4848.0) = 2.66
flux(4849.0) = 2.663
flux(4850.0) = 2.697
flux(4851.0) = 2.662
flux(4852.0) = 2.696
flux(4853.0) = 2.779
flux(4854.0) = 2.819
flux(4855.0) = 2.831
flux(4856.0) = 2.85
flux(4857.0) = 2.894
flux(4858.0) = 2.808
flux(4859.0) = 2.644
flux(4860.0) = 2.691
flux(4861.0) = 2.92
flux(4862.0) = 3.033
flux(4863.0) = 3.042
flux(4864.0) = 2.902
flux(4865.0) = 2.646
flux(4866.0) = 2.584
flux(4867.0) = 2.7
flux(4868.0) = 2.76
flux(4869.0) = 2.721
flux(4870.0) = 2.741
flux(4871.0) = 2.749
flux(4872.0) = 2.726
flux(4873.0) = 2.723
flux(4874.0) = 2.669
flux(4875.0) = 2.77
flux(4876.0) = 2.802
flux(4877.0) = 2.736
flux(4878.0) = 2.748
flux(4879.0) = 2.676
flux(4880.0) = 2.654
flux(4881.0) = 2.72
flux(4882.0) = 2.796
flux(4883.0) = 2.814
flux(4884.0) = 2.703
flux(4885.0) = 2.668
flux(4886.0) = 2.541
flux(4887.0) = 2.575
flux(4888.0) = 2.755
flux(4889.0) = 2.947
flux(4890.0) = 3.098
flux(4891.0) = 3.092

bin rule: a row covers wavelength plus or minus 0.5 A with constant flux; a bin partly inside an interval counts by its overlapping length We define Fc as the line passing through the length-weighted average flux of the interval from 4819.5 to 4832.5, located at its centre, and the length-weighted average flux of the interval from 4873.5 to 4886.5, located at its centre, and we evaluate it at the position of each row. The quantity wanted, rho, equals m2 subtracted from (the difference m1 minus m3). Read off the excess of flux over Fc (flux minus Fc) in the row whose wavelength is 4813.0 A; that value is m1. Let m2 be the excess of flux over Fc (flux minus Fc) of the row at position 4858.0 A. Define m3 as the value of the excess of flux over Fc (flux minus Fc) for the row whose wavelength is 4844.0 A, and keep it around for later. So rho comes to -0.27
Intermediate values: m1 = -0.22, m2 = 0.09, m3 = -0.033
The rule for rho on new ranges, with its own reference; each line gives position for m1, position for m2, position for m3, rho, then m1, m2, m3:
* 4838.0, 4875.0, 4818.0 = -0.06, -0.13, 0.05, -0.119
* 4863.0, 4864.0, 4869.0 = 0.14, 0.32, 0.18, 0.003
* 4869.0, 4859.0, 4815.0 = 0.09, 0.00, -0.08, -0.015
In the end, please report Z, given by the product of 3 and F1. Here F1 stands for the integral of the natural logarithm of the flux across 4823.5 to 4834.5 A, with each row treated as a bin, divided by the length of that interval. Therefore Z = 3.14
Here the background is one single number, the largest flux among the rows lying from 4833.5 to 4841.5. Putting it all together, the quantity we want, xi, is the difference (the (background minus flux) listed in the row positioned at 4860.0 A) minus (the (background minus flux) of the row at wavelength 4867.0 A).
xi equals 0.01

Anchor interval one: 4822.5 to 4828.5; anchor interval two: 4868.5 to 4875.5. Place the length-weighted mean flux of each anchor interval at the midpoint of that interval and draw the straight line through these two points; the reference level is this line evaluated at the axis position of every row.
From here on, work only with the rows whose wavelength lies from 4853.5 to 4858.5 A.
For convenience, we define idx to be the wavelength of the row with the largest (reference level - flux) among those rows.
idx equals 4858.0 A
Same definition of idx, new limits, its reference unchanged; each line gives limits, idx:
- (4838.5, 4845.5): 4843.0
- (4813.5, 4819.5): 4816.0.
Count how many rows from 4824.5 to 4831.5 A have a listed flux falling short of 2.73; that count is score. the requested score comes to 1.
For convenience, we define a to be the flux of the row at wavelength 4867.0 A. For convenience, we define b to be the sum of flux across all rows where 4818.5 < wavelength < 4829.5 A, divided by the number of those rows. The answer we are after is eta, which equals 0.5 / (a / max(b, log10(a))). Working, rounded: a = 2.7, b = 2.68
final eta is 0.50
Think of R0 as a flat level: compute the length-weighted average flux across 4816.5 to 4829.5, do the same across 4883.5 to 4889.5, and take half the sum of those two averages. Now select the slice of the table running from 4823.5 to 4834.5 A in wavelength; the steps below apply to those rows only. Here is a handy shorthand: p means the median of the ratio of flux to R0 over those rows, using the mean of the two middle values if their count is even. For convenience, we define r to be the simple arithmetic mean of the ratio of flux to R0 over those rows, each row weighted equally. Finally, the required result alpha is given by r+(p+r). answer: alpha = 3.18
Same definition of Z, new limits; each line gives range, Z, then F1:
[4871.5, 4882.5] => 3.01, 1.00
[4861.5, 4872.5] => 3.07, 1.02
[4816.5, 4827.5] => 2.88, 0.96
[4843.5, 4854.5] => 3.00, 1.00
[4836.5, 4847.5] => 2.96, 0.99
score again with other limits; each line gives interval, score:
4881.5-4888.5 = 4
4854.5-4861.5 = 2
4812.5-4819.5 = 7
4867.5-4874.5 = 4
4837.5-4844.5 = 6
